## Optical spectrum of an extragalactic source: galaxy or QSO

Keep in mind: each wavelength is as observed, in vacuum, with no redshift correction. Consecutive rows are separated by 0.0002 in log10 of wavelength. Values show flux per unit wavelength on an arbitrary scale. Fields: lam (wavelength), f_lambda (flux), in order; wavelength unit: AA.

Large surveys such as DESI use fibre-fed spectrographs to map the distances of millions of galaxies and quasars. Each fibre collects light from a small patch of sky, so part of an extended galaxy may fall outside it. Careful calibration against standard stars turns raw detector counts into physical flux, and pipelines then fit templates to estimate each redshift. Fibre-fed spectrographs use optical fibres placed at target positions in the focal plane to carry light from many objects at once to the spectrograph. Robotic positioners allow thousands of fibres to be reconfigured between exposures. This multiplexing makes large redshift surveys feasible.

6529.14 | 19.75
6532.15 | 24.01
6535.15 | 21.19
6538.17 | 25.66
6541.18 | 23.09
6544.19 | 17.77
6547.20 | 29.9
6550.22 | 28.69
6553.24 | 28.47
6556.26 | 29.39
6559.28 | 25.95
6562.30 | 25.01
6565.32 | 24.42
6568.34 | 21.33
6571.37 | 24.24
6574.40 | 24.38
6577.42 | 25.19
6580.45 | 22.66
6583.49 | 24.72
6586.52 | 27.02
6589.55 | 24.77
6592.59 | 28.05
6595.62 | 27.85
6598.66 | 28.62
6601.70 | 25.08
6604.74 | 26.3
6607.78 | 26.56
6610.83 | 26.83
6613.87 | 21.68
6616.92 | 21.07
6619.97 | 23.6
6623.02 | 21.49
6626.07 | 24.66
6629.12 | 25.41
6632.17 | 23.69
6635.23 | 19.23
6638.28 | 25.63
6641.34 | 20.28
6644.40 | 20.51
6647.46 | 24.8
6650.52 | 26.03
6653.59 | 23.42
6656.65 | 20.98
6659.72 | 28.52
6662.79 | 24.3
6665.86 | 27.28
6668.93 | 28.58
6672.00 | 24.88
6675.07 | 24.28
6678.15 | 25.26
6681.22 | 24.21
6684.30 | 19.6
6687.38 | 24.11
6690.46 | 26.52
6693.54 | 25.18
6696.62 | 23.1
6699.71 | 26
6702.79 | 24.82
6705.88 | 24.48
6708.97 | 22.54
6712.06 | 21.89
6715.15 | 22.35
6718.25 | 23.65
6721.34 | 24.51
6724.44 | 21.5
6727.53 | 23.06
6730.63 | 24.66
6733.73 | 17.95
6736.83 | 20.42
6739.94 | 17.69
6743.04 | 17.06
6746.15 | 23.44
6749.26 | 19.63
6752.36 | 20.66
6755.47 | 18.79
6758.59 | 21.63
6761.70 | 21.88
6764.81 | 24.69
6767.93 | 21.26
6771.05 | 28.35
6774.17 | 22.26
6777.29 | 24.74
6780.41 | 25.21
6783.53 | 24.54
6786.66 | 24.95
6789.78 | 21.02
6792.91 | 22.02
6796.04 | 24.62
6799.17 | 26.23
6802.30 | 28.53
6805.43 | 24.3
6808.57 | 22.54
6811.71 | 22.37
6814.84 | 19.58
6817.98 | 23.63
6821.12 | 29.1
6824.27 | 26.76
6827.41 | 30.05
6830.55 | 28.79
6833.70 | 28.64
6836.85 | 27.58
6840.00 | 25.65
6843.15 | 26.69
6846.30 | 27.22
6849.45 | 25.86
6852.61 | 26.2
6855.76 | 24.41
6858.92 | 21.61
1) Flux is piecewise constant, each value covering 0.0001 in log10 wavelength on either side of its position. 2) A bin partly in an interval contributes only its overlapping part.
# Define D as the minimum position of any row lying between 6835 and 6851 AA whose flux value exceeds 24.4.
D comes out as 6836.85 AA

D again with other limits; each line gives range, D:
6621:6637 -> 6626.07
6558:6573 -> 6559.28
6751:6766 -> 6764.81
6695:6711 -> 6699.71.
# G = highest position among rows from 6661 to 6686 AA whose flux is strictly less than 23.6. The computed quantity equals 6684.30 AA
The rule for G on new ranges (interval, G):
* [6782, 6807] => 6792.91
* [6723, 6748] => 6746.15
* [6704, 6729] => 6727.53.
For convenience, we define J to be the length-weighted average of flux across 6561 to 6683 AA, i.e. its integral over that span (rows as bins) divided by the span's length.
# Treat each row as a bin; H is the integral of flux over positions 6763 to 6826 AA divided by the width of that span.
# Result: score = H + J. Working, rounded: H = 24.3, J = 24.6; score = 48.9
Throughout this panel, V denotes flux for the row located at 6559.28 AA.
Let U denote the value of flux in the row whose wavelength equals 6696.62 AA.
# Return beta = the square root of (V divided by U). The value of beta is 1.06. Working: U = 23.1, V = 25.95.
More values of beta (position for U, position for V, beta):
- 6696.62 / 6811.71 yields 0.98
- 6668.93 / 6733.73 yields 0.79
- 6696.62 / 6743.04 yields 0.86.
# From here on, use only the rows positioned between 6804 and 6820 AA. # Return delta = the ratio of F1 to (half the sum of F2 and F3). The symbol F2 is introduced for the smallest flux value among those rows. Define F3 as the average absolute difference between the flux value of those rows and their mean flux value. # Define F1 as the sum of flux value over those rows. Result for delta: 10.8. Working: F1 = 112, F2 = 19.58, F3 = 1.2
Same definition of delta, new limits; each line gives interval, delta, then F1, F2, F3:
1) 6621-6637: 10.8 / 114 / 19.23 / 2.0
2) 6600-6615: 10.9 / 126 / 21.68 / 1.5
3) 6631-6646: 10.2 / 109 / 19.23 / 2.2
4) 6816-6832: 10.8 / 138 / 23.63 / 2.0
